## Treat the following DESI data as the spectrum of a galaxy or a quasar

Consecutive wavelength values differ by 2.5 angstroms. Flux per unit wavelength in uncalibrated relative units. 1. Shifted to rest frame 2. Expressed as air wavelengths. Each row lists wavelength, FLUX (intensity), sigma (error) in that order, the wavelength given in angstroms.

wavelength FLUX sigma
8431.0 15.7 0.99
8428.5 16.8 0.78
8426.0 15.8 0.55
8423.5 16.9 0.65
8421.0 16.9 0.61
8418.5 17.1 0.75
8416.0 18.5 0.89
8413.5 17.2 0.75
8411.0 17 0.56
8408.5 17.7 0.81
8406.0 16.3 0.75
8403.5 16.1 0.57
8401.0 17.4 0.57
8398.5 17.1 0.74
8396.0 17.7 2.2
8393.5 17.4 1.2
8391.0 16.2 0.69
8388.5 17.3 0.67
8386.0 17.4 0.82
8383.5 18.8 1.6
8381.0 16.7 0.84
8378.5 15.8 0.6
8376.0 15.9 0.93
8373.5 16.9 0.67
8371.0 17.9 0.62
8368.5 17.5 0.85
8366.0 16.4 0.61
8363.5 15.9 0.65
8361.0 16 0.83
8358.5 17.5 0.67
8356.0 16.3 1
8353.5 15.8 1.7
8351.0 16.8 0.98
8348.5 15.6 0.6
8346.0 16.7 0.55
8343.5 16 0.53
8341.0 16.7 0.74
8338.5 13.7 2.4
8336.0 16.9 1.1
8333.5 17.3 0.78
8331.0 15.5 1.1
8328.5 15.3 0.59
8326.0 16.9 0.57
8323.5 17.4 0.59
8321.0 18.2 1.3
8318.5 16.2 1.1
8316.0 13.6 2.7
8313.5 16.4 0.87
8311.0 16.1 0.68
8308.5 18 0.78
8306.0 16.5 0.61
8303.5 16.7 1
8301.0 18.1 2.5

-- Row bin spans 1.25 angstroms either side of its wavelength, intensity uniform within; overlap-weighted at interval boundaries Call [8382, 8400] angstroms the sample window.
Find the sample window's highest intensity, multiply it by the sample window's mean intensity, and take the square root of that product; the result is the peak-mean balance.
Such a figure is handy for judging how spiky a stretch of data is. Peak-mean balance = 18.1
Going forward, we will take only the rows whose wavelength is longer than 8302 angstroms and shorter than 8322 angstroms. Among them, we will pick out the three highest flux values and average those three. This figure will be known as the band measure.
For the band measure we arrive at 17.6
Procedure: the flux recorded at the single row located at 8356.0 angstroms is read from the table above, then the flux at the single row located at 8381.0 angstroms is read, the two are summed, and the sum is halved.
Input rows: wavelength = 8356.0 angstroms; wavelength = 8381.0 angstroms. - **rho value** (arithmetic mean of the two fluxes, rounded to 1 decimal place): 16.5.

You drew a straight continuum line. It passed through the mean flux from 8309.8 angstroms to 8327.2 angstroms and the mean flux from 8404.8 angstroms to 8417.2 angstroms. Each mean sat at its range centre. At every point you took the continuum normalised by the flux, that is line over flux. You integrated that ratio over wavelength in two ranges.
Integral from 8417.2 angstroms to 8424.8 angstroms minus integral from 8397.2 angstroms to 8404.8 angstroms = 0.0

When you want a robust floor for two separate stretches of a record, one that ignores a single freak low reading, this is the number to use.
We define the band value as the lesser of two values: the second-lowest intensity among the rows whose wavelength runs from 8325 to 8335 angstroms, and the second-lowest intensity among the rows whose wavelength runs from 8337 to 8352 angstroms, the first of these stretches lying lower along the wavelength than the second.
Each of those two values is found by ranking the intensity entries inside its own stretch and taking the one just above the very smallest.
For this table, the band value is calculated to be 15.5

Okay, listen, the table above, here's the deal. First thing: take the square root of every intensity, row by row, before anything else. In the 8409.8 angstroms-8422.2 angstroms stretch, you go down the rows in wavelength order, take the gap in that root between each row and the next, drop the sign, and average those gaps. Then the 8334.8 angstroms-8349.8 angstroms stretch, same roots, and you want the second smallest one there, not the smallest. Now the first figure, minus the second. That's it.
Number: -3.86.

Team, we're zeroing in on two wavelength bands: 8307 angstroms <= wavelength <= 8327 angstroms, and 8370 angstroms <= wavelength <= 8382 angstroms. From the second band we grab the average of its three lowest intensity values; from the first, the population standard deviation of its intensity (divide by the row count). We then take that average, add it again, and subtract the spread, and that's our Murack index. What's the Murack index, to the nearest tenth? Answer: 30.9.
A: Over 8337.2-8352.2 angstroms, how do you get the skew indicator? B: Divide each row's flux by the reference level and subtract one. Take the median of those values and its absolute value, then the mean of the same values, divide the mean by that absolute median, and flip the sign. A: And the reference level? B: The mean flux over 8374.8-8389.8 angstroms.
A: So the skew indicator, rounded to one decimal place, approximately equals 1.7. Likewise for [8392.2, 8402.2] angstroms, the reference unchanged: -1.0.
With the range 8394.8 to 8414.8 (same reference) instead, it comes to -0.5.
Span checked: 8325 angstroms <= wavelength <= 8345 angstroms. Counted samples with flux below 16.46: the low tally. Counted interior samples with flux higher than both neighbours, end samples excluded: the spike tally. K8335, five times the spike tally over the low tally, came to 2.5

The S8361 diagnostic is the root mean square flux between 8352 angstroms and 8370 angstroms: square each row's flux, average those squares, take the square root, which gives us 16.5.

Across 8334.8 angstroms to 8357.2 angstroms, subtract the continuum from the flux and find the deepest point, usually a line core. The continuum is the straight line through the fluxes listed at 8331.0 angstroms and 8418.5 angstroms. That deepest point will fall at 8338.5 angstroms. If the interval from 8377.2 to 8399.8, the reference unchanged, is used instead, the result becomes 8378.5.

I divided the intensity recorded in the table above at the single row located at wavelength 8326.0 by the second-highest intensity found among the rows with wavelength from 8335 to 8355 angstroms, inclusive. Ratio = 1.01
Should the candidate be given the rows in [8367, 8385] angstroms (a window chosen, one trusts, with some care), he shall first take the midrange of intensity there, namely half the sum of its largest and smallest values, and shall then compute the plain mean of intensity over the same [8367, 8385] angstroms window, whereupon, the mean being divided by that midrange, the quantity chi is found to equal 0.99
